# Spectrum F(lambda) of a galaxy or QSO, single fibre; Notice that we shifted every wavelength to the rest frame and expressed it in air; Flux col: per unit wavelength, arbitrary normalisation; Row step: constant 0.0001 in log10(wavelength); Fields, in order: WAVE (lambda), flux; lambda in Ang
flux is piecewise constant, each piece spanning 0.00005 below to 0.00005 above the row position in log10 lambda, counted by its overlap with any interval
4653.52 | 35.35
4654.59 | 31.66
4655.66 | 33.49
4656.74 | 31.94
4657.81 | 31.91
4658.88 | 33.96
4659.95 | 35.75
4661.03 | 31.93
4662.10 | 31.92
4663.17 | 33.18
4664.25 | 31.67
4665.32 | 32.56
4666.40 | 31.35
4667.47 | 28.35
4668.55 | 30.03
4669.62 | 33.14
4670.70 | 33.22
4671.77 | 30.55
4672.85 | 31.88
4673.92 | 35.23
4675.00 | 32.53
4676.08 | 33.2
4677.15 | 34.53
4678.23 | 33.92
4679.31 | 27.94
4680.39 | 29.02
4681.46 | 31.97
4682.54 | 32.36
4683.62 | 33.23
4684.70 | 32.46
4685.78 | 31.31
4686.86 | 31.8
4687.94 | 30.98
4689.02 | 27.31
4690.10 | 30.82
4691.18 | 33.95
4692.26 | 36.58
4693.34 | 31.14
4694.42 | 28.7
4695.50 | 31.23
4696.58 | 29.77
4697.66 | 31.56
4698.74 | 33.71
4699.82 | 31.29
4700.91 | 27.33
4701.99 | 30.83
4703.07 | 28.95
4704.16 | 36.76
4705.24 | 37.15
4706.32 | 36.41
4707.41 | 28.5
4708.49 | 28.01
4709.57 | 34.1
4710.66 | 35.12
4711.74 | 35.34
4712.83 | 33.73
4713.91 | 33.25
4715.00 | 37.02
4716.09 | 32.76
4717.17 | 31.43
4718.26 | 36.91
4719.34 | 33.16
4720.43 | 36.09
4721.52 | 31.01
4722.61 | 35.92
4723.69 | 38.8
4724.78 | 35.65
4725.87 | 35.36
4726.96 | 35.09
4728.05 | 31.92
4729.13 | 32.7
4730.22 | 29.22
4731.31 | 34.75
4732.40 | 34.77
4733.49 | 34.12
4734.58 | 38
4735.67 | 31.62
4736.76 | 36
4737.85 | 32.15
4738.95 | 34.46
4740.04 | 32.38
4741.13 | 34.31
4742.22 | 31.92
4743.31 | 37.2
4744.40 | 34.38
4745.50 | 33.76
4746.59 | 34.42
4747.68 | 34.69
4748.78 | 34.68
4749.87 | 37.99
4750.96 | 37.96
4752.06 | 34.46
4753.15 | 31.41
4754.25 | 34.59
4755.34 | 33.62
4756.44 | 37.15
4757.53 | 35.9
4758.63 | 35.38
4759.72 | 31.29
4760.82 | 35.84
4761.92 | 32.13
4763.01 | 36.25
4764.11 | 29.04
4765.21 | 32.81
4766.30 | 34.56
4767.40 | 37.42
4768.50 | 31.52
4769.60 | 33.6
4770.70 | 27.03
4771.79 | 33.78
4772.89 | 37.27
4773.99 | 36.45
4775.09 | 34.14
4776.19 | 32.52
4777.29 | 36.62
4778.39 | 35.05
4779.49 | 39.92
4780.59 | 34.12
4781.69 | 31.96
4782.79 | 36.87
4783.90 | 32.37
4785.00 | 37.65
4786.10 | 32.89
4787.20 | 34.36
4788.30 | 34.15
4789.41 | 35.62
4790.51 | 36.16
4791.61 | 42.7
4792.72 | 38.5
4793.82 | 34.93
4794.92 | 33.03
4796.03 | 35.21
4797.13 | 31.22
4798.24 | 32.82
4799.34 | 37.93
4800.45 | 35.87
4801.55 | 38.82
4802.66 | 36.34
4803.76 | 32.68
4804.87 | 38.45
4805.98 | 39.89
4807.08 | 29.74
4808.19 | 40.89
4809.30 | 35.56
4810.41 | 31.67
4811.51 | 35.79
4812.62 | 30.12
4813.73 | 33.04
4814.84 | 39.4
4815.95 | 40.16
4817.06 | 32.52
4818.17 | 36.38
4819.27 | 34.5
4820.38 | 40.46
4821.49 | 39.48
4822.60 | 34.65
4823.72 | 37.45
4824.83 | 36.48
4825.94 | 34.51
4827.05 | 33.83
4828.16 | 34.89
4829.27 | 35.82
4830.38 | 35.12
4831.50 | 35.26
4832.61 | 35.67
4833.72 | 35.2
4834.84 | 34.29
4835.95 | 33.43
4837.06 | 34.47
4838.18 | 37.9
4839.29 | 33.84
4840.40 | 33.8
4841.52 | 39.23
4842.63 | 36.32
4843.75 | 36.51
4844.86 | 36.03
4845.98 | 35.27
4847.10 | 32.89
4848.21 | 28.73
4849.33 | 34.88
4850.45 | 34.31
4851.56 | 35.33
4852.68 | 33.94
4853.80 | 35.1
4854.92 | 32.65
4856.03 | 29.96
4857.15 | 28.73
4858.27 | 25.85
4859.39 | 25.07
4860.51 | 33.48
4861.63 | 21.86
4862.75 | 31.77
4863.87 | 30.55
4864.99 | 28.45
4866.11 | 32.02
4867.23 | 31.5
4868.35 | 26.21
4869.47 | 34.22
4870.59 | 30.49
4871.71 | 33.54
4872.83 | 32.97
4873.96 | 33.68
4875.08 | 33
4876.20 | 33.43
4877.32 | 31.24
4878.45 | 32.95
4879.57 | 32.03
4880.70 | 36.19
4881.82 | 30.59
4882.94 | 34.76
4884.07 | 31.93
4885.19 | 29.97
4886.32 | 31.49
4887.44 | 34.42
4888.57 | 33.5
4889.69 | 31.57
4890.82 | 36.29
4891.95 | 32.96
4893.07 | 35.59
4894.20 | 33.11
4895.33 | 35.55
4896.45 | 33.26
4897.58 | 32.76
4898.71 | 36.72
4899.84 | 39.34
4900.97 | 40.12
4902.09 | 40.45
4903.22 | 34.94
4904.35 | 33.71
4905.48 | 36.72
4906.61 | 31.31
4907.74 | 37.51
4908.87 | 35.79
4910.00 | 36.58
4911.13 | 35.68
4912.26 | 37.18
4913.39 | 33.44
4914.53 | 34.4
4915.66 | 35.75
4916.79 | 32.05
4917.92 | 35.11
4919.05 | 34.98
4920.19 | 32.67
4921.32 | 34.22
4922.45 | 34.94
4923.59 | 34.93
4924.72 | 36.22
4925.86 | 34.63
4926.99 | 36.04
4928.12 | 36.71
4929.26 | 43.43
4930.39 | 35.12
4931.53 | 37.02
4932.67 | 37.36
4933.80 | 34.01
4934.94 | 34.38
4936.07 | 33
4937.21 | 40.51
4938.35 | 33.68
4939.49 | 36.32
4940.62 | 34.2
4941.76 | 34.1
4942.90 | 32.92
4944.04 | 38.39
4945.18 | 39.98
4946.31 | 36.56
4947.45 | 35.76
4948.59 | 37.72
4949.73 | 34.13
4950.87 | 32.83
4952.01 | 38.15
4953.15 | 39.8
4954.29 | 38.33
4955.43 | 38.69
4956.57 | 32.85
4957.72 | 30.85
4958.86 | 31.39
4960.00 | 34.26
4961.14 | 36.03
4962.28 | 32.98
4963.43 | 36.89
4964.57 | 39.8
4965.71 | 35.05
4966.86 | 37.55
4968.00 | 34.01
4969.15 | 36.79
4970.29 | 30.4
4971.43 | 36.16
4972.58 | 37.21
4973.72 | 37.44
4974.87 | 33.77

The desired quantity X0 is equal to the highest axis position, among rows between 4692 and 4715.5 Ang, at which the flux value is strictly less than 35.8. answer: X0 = 4713.91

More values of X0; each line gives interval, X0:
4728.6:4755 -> 4754.25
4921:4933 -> 4930.39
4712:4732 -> 4731.31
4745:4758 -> 4755.34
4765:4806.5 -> 4803.76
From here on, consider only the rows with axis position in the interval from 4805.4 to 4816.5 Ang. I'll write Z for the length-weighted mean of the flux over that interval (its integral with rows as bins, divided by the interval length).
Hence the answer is 35.6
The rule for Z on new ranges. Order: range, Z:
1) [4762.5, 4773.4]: 33.3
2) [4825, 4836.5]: 34.9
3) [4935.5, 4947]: 36.0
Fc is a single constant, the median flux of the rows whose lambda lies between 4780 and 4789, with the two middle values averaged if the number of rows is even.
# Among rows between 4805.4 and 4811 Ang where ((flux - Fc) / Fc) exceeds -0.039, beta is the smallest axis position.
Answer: 4805.98 Ang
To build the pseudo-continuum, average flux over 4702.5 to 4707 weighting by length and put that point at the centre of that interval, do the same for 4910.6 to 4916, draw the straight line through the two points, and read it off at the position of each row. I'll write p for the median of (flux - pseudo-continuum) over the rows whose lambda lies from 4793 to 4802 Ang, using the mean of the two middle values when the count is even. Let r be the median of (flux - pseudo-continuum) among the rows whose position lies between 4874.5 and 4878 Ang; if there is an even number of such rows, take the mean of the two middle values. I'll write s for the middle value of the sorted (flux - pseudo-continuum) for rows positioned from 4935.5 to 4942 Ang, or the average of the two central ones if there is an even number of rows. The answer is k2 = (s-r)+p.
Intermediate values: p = 0.2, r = -2.1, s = -1.2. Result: 1.1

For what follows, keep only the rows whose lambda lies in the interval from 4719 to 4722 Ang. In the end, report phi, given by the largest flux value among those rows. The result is 36.09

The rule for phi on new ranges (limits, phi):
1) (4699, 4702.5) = 31.29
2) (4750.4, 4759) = 37.96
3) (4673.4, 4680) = 35.23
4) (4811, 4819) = 40.16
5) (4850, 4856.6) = 35.33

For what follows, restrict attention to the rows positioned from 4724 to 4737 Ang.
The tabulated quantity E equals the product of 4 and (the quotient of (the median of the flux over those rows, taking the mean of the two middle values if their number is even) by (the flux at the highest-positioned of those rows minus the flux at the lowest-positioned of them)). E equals 397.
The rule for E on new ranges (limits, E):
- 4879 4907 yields -187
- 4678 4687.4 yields -60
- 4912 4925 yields -146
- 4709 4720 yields -144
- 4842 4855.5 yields -38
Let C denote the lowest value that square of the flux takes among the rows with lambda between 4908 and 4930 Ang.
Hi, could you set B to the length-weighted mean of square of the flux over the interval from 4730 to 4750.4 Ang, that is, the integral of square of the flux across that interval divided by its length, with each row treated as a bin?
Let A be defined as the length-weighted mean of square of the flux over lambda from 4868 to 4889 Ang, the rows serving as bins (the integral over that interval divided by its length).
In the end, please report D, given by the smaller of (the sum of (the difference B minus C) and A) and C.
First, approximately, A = 1061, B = 1183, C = 1027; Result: 1027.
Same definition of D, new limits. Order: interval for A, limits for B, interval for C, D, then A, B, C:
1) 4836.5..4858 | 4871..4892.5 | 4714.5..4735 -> 854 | 1170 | 1089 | 854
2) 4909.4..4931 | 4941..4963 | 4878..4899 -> 898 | 1264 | 1272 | 898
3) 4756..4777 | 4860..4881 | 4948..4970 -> 952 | 1158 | 1001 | 952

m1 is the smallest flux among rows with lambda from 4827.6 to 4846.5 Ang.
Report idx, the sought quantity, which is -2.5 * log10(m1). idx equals -3.81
